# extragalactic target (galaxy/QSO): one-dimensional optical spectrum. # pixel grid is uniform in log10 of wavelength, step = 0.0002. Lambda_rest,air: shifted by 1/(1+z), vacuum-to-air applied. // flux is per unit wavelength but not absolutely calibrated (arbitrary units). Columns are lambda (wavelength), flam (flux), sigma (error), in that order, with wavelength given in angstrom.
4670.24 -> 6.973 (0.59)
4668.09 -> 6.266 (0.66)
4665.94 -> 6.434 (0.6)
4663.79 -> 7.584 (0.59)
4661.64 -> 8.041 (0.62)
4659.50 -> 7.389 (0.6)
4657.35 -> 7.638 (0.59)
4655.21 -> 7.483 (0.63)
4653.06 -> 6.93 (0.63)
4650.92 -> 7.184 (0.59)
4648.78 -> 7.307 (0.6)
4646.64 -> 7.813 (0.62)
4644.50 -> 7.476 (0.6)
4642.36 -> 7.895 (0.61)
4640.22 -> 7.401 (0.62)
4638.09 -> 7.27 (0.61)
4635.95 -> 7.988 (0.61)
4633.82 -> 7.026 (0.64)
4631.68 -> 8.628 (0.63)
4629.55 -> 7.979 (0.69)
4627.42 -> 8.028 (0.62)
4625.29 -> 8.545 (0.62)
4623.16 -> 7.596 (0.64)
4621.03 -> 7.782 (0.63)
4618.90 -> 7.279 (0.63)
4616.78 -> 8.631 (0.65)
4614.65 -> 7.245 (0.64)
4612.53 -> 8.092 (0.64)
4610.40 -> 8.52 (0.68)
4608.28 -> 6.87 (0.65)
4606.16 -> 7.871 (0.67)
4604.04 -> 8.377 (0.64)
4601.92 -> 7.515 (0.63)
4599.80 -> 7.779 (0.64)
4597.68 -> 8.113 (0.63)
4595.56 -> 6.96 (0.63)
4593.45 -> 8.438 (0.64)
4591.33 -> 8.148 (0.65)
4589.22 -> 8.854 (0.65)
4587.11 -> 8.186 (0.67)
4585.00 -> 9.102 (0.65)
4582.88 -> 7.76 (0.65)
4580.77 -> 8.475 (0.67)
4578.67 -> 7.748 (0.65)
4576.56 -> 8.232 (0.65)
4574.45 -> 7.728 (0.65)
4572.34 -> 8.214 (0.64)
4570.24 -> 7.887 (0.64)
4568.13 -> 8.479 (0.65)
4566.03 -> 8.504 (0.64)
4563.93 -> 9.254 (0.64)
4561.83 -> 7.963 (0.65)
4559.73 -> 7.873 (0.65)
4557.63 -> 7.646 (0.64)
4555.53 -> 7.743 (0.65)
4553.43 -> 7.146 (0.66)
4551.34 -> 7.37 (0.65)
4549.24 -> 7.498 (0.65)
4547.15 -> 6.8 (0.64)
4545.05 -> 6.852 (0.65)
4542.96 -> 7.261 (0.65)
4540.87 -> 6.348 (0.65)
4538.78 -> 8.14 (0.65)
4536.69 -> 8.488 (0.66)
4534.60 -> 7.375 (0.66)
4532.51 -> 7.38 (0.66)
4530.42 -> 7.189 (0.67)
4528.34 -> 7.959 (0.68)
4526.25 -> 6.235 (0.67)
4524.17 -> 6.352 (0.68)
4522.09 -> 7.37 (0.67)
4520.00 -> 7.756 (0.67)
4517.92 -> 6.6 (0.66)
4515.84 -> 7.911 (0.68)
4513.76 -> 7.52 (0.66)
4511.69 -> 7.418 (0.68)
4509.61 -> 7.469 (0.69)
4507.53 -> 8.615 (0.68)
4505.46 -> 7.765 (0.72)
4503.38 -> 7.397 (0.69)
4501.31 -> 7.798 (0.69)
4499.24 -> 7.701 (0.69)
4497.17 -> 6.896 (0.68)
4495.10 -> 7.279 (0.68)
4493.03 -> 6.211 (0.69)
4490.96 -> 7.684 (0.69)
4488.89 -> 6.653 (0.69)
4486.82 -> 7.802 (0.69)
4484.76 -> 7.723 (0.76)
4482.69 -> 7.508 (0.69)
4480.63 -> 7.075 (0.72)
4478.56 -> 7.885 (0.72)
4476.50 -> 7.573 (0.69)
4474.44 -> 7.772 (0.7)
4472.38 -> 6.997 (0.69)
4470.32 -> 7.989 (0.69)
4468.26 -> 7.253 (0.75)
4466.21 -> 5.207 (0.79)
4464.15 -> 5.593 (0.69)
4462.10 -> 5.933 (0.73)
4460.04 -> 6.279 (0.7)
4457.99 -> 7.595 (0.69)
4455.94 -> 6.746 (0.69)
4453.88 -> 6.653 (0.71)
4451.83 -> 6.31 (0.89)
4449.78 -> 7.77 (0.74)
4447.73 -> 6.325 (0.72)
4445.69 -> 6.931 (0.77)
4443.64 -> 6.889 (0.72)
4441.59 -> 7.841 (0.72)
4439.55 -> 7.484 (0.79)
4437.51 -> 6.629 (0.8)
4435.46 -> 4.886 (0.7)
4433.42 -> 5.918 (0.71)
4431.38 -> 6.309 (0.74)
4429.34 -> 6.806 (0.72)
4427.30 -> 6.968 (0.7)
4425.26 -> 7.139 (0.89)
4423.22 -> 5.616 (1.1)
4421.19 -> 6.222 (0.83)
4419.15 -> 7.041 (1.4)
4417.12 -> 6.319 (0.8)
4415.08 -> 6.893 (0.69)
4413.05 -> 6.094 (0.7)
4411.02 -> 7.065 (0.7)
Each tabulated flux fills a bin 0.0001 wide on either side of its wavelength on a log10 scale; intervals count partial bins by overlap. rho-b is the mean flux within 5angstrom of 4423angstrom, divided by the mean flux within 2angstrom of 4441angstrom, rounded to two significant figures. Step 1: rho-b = 0.86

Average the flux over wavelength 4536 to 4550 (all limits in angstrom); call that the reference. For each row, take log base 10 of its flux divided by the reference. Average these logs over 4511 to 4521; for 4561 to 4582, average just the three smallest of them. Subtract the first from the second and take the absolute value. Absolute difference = 0.021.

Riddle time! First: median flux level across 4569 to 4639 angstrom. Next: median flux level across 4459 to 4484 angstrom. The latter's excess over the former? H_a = -0.82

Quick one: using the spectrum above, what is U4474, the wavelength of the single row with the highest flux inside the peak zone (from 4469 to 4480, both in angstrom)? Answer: 4470.32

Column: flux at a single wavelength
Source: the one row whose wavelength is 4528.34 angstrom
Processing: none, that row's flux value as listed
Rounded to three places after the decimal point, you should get 7.959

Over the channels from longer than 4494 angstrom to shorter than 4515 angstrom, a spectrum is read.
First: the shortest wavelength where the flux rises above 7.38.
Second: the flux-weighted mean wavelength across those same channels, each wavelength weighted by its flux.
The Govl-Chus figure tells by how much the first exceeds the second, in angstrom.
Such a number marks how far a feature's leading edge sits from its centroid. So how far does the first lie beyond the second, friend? -5.3 angstrom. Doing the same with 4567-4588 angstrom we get -9.6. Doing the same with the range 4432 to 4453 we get -3.4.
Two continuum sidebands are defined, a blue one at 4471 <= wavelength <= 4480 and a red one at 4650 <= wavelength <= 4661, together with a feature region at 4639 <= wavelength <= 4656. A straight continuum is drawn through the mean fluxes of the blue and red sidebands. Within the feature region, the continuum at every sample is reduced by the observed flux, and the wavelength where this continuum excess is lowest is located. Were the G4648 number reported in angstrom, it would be 4642.36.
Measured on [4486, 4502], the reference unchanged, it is 4501.31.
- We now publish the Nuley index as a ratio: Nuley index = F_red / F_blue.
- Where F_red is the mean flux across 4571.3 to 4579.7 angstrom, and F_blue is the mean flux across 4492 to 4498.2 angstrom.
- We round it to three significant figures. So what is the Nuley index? 1.17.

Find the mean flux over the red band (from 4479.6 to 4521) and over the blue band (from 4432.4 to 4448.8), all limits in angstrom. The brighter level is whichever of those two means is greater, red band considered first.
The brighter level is 7.44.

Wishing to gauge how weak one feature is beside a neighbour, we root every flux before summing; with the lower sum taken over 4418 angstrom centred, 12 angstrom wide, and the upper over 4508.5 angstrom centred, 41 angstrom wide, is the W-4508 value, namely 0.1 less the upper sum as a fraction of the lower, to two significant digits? -3.5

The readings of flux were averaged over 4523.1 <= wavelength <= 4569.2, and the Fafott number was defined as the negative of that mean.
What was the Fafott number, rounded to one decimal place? -7.5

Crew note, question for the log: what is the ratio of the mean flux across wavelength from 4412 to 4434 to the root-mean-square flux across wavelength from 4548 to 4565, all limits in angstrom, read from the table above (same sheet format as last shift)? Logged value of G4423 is 0.83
